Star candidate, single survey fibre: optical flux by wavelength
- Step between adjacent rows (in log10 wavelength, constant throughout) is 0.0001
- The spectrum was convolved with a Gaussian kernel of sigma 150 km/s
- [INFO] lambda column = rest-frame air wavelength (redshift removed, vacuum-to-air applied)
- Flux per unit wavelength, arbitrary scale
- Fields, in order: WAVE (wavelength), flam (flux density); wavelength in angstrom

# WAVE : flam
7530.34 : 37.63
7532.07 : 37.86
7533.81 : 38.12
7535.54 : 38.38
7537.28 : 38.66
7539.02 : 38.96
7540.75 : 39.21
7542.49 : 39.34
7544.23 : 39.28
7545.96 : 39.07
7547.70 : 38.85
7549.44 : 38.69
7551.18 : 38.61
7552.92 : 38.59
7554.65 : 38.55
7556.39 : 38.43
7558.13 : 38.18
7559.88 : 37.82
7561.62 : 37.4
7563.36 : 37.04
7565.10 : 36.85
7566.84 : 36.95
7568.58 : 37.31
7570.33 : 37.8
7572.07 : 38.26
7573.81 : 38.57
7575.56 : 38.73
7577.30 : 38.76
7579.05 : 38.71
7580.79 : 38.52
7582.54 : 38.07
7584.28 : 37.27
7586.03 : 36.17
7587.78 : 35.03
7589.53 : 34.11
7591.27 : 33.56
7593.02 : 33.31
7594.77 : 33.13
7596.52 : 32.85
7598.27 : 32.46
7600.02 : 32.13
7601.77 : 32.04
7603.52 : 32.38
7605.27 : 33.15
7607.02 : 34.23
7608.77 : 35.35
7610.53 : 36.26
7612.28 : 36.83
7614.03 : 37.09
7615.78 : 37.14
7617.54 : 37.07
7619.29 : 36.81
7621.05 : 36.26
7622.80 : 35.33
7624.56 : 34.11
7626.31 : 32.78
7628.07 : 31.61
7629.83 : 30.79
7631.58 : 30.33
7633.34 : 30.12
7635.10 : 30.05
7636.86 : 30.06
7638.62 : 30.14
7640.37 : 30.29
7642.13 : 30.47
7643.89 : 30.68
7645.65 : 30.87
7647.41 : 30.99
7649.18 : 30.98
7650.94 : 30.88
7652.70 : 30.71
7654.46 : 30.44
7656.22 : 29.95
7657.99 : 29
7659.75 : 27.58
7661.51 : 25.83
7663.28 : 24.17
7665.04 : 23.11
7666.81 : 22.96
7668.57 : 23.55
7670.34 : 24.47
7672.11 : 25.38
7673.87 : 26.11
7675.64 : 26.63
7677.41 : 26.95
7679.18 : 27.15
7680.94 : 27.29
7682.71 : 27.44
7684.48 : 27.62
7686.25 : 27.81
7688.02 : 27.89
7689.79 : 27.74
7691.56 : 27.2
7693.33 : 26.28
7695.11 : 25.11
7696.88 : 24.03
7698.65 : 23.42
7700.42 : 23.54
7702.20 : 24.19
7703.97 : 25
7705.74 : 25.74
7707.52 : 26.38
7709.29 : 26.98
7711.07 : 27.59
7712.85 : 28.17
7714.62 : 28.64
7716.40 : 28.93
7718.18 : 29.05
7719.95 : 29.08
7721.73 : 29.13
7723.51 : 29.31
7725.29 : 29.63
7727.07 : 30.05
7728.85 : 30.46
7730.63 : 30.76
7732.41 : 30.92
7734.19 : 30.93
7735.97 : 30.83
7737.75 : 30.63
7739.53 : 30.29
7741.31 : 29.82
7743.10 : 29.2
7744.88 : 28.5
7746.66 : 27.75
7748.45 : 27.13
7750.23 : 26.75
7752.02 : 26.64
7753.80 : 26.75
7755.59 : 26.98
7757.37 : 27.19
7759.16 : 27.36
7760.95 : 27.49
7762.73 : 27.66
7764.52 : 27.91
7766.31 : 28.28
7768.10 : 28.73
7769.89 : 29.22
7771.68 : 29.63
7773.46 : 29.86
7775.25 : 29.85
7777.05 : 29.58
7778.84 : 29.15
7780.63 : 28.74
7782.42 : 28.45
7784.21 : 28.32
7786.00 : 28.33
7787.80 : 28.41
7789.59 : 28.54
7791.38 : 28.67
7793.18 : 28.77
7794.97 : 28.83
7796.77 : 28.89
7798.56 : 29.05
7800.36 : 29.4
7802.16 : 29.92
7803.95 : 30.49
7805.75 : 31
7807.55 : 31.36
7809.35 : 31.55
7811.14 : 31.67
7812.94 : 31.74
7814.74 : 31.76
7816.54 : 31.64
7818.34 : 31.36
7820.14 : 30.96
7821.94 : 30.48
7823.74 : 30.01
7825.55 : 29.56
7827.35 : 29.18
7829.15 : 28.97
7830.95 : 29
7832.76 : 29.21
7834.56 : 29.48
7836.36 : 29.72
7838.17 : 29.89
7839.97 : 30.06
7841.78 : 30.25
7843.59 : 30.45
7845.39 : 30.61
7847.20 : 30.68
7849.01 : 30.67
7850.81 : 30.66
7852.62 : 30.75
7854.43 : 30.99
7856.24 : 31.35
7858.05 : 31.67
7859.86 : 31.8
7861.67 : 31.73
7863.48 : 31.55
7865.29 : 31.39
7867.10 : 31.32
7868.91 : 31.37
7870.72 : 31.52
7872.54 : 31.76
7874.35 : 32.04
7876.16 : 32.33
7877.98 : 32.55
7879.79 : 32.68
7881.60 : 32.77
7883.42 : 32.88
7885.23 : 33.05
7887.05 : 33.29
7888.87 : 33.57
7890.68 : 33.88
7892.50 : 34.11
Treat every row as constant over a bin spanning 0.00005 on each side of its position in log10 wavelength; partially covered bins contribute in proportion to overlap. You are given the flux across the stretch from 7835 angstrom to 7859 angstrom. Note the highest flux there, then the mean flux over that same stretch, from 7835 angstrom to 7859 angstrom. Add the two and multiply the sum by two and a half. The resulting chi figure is 156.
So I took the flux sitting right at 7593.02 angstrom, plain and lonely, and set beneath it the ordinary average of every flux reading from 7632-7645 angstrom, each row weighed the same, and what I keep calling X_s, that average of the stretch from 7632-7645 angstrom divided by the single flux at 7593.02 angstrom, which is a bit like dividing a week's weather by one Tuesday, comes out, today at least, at 0.91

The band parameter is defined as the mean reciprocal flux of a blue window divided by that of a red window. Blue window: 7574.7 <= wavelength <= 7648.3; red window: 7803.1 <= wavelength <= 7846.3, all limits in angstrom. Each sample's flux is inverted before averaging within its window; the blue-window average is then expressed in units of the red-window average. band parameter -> 0.90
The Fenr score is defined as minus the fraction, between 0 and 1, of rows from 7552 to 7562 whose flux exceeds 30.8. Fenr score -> -1.0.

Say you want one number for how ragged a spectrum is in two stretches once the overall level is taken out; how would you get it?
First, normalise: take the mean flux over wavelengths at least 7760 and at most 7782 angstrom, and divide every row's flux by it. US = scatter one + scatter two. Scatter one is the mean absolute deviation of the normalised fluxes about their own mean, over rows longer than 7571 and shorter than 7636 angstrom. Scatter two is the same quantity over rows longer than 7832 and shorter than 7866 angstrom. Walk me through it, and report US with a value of 0.104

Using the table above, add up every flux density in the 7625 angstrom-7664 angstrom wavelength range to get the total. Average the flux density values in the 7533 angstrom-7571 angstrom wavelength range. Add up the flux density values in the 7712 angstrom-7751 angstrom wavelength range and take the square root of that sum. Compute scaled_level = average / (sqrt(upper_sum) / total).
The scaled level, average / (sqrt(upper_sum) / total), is 992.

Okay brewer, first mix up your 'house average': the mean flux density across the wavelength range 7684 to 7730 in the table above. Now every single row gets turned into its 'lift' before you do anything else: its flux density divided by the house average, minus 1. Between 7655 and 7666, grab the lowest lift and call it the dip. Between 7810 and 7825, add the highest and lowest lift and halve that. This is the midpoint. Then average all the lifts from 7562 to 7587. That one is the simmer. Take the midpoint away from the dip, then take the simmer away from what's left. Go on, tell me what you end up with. -0.7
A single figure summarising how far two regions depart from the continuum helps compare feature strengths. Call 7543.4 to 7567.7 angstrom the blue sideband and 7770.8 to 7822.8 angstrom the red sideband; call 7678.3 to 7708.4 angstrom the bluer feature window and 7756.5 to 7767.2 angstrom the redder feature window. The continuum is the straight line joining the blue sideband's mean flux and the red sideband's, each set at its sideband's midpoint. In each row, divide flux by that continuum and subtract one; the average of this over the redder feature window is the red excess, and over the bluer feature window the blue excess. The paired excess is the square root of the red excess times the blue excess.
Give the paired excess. 0.16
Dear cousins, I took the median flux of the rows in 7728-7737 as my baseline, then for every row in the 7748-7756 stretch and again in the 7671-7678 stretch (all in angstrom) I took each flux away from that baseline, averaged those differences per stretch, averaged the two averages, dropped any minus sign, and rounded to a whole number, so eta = 4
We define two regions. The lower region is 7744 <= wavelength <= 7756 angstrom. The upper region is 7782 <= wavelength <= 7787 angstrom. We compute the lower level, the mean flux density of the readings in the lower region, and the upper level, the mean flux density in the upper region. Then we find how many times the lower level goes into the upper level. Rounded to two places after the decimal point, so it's 1.04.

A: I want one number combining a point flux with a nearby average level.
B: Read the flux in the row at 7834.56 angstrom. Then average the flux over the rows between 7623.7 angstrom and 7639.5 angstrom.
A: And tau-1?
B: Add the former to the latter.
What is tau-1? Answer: 60.6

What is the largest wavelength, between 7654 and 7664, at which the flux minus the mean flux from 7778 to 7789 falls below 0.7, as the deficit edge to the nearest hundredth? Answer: 7663.28 angstrom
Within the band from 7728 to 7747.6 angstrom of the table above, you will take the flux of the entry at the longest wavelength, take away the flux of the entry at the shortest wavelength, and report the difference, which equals -2.7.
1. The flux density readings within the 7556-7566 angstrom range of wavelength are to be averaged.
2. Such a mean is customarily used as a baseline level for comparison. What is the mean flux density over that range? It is 37.6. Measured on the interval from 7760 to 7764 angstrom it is 27.6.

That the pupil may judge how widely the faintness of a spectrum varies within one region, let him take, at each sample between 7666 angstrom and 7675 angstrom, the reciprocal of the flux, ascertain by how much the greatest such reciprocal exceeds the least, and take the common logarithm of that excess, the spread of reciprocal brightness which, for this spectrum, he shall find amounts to -2.28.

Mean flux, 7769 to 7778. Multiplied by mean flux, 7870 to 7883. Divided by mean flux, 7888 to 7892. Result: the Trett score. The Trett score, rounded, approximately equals 28.3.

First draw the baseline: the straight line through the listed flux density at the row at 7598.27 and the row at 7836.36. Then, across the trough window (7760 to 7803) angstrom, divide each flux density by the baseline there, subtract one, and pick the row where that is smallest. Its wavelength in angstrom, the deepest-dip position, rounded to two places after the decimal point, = 7760.95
